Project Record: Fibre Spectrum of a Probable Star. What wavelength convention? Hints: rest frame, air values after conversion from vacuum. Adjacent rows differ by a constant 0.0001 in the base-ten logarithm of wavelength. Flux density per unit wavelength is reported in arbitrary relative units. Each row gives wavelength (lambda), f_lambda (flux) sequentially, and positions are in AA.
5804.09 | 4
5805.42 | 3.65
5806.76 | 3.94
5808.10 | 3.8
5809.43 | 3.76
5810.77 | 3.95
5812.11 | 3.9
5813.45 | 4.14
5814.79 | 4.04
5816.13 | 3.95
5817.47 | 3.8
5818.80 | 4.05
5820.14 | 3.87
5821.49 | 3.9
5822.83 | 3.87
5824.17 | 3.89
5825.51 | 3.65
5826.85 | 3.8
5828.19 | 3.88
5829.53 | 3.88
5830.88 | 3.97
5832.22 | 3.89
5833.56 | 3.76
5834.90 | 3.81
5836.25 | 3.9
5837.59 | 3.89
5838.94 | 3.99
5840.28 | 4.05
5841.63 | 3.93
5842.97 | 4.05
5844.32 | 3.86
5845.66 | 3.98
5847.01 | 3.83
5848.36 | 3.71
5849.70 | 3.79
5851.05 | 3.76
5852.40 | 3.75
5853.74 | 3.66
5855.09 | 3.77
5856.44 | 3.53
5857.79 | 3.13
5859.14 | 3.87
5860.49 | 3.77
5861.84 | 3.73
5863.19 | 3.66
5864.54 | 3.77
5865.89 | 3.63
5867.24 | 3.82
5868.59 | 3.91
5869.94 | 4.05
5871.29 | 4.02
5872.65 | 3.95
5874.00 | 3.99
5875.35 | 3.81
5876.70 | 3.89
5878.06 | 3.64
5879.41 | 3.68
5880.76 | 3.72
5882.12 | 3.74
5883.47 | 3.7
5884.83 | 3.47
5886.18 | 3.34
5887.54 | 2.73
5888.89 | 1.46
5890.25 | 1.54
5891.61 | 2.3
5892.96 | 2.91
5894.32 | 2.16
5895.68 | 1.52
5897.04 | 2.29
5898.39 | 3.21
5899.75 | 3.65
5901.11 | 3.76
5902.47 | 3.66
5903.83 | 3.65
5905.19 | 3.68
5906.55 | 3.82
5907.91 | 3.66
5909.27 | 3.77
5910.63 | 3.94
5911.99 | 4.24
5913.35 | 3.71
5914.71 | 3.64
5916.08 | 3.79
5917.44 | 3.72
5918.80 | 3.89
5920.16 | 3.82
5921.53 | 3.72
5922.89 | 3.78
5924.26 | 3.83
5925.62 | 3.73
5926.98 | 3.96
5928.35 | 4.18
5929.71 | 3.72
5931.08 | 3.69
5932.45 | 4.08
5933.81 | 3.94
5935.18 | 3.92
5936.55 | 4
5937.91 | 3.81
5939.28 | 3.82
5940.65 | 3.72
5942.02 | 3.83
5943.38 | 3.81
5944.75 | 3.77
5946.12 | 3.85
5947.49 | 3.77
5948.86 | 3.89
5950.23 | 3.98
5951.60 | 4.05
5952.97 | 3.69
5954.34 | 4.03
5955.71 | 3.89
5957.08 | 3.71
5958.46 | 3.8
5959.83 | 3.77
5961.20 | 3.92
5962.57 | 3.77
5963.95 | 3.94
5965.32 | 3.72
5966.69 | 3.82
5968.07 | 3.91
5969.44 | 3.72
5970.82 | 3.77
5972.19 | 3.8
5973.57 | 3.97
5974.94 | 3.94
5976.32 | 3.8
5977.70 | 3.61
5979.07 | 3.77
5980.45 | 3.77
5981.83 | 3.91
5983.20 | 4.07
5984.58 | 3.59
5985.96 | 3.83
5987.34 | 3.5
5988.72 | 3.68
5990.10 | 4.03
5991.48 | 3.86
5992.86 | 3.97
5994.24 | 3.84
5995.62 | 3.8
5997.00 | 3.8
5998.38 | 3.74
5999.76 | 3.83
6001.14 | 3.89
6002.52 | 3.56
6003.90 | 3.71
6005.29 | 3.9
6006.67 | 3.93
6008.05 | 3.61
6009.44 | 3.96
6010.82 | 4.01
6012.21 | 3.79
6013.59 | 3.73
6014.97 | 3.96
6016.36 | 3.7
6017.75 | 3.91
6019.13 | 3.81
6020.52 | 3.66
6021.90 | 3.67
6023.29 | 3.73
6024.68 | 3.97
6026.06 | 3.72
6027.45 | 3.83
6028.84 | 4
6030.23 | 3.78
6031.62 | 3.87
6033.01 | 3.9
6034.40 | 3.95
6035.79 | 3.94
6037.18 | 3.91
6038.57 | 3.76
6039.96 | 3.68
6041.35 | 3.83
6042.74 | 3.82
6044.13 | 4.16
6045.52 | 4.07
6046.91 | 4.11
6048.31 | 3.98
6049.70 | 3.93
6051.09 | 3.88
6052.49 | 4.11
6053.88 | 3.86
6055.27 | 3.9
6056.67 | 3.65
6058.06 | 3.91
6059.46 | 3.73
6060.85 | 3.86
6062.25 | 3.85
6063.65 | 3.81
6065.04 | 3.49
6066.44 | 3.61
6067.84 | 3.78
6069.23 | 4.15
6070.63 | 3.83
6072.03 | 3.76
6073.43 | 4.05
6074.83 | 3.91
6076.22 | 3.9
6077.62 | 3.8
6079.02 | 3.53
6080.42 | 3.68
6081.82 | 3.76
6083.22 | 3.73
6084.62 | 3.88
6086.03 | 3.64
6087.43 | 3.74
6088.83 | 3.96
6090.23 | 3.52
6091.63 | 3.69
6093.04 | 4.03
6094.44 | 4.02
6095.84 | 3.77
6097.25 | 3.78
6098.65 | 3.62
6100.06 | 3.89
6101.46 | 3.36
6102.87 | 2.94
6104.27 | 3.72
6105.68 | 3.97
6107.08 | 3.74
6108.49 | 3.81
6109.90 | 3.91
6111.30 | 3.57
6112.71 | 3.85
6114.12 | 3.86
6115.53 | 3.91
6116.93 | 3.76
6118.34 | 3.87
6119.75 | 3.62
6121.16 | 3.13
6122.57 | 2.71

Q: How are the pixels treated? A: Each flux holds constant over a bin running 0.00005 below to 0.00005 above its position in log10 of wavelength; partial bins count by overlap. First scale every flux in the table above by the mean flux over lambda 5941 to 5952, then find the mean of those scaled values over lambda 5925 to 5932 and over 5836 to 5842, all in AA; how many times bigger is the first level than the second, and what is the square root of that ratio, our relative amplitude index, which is 0.99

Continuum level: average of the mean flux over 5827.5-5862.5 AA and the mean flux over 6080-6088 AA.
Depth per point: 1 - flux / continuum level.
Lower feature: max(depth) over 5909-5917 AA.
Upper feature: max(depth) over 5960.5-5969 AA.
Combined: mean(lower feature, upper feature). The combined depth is 0.025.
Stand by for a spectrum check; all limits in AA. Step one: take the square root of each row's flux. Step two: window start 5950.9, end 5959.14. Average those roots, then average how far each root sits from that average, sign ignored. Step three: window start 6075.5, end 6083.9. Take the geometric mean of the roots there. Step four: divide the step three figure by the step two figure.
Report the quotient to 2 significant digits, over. 59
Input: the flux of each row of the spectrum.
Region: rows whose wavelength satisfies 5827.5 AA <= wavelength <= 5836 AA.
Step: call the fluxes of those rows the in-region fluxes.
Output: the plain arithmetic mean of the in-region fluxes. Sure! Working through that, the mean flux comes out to 3.87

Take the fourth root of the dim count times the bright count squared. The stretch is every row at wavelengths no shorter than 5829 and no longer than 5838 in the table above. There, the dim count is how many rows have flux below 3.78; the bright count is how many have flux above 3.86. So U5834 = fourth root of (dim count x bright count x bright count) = 2.2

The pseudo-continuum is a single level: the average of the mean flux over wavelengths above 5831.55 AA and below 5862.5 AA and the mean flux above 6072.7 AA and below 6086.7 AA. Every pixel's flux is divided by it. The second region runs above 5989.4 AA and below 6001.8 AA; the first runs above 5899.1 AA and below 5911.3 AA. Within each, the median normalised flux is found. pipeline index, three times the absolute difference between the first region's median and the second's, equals 0.13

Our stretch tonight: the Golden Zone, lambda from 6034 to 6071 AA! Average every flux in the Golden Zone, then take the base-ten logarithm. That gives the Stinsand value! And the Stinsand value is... 0.588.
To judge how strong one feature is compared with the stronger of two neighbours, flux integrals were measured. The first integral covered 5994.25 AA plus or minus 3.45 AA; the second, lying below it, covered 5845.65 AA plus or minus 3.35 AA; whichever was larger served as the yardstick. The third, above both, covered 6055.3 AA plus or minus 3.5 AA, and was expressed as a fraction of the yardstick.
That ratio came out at 1.02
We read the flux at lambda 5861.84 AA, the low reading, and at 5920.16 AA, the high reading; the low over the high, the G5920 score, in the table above 0.98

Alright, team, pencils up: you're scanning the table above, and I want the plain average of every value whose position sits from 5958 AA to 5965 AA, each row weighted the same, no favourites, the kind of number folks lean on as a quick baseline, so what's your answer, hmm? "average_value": 3.84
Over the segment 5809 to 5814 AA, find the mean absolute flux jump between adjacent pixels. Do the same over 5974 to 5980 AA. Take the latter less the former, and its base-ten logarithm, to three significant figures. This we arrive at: -2.48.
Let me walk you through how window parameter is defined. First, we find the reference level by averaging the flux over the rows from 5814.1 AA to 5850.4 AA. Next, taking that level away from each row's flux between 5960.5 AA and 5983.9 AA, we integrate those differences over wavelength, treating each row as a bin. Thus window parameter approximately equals -1.2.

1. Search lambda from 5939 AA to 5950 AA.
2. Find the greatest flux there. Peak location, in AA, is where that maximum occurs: 5948.86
